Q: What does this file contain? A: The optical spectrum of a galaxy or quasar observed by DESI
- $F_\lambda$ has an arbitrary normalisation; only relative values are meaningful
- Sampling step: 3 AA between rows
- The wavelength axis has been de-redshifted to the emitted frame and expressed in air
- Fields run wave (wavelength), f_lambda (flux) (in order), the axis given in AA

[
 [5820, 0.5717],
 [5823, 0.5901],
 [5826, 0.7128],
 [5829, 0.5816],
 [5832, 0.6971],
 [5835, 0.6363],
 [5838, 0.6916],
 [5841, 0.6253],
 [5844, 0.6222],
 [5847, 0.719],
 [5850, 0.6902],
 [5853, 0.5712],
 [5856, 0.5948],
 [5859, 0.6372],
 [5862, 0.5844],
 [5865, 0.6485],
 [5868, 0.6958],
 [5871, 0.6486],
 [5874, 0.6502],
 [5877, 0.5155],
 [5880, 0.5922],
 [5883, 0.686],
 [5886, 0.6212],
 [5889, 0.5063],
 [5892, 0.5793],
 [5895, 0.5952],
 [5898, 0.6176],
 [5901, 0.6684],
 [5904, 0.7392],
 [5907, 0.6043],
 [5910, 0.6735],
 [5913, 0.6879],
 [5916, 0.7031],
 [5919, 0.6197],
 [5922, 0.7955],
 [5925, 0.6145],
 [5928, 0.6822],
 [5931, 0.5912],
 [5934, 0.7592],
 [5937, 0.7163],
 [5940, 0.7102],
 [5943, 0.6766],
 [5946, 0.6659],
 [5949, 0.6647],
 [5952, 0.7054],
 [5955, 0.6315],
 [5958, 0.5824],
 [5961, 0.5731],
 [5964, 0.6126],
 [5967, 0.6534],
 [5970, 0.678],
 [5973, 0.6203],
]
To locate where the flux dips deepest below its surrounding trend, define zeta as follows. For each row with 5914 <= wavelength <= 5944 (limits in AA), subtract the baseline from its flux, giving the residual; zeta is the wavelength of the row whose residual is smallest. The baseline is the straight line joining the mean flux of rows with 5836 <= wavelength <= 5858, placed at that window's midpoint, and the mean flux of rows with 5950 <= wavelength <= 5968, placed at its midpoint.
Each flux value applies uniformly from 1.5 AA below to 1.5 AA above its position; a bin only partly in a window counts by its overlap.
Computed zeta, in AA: 5931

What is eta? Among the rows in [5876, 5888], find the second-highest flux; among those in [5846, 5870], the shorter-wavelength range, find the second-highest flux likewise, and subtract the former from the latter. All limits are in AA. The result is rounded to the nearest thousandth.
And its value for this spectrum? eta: 0.075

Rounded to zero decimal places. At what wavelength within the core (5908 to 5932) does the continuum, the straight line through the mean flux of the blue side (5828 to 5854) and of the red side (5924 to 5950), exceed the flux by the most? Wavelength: 5931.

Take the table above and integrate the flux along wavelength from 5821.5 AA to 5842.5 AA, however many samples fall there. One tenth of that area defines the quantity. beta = 1.36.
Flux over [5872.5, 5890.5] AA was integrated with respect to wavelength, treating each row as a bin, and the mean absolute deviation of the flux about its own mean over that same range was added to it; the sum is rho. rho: 10.8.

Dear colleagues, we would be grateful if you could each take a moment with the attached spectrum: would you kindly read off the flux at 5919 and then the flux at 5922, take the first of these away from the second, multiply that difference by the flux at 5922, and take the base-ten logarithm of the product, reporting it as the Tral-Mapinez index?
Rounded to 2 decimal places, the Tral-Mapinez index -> -0.85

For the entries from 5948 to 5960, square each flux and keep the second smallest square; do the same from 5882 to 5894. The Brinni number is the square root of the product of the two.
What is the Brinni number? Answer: 0.366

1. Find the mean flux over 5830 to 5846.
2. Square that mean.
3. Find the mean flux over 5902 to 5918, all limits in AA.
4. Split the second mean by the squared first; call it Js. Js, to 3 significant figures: 1.59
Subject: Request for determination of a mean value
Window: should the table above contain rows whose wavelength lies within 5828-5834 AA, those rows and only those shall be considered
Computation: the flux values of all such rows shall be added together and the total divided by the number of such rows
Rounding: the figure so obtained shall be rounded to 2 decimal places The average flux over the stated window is 0.64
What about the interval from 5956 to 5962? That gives 0.58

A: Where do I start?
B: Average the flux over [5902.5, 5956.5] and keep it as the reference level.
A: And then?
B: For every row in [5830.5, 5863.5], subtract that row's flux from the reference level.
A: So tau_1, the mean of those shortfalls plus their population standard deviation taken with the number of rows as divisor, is 0.085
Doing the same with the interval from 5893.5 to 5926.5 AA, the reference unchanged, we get 0.075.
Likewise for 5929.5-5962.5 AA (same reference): 0.077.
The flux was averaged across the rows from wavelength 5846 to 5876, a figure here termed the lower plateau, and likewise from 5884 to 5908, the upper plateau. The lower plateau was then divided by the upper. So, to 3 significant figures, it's 1.04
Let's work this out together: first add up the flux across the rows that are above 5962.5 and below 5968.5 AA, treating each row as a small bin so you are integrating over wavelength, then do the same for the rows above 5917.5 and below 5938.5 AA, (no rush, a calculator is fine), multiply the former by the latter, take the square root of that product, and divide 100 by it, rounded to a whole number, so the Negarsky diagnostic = 14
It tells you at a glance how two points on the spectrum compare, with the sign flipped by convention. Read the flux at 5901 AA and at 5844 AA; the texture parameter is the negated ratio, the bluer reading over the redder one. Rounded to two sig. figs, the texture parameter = -0.93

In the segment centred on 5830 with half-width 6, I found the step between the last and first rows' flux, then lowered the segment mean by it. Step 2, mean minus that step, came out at 0.73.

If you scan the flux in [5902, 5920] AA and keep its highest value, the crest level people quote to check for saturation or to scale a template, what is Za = 0.7392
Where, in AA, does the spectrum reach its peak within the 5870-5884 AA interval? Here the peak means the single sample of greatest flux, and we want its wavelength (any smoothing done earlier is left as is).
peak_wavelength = 5883 AA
